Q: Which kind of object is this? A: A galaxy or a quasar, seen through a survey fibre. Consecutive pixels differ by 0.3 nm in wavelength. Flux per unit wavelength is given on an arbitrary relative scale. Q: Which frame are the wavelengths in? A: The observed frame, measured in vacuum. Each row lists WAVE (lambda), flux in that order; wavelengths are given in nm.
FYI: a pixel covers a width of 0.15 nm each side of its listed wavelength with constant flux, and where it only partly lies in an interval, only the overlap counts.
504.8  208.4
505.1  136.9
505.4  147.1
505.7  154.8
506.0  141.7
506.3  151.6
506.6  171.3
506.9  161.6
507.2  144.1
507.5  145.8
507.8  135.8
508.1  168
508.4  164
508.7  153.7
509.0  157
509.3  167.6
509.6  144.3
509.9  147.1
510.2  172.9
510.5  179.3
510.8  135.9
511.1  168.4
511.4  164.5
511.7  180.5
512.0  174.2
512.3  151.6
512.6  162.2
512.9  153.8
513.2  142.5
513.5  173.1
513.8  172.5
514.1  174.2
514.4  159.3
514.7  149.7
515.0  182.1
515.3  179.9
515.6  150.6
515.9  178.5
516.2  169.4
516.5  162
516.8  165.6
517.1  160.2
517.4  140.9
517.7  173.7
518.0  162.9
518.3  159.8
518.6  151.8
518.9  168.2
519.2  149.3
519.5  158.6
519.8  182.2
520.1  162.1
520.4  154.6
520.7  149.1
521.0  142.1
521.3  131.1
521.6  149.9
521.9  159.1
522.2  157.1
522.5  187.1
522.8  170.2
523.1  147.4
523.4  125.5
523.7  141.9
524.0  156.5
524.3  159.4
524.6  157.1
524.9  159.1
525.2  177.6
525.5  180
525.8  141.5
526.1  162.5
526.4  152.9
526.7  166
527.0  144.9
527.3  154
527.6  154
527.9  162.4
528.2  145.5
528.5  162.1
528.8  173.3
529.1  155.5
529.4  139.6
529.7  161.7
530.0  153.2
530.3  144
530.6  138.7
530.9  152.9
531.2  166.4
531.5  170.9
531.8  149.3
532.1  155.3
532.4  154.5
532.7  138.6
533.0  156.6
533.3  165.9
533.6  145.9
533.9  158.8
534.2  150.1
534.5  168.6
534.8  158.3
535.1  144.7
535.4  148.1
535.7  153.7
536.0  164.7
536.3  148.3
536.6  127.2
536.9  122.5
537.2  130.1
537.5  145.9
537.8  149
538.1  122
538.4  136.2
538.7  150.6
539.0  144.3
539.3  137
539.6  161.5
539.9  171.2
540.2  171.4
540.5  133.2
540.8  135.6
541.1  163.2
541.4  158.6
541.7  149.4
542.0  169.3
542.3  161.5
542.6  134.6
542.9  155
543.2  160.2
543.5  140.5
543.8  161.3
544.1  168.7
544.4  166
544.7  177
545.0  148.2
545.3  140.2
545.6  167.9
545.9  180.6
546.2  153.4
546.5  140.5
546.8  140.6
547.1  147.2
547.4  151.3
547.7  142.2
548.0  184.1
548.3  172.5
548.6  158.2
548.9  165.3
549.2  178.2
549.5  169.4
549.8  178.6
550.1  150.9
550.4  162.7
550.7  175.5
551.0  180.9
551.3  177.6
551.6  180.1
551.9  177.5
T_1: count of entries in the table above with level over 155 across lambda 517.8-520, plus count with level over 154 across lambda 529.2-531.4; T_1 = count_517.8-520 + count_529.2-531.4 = 7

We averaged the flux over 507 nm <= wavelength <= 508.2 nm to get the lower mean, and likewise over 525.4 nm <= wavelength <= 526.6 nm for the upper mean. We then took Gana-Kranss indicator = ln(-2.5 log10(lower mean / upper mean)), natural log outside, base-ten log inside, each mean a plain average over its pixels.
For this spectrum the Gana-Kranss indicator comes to -2.6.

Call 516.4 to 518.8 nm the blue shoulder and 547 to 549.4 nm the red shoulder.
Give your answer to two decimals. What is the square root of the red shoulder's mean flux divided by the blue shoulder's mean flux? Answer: 1.01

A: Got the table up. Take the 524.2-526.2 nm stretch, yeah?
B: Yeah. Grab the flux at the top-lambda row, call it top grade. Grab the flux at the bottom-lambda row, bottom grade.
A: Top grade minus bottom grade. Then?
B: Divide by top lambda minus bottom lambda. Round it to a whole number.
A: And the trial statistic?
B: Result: 2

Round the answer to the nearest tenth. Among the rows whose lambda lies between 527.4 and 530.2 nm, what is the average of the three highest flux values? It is 165.9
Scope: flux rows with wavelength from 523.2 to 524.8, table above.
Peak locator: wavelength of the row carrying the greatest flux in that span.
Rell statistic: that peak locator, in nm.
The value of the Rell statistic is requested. 524.3 nm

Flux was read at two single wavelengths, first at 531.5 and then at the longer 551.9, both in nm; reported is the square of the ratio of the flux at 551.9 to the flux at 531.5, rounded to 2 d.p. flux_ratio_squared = 1.08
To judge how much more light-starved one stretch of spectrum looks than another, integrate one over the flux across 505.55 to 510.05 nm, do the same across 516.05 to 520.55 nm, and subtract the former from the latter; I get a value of -0.0014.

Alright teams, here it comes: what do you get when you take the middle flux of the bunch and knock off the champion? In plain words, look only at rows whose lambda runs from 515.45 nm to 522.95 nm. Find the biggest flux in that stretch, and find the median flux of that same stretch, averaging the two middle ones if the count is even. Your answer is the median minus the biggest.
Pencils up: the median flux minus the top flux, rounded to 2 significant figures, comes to -27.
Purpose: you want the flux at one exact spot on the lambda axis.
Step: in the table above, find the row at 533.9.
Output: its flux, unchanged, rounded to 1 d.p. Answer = 158.8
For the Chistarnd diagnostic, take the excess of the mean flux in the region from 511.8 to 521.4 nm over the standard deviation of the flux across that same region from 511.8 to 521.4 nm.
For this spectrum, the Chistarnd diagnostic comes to 148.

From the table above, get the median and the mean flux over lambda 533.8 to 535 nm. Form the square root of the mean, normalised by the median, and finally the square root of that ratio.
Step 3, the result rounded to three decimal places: 0.282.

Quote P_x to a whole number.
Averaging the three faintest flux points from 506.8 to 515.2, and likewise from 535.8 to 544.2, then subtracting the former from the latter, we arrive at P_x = -14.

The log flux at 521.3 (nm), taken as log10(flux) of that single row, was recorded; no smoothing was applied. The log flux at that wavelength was 2.12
